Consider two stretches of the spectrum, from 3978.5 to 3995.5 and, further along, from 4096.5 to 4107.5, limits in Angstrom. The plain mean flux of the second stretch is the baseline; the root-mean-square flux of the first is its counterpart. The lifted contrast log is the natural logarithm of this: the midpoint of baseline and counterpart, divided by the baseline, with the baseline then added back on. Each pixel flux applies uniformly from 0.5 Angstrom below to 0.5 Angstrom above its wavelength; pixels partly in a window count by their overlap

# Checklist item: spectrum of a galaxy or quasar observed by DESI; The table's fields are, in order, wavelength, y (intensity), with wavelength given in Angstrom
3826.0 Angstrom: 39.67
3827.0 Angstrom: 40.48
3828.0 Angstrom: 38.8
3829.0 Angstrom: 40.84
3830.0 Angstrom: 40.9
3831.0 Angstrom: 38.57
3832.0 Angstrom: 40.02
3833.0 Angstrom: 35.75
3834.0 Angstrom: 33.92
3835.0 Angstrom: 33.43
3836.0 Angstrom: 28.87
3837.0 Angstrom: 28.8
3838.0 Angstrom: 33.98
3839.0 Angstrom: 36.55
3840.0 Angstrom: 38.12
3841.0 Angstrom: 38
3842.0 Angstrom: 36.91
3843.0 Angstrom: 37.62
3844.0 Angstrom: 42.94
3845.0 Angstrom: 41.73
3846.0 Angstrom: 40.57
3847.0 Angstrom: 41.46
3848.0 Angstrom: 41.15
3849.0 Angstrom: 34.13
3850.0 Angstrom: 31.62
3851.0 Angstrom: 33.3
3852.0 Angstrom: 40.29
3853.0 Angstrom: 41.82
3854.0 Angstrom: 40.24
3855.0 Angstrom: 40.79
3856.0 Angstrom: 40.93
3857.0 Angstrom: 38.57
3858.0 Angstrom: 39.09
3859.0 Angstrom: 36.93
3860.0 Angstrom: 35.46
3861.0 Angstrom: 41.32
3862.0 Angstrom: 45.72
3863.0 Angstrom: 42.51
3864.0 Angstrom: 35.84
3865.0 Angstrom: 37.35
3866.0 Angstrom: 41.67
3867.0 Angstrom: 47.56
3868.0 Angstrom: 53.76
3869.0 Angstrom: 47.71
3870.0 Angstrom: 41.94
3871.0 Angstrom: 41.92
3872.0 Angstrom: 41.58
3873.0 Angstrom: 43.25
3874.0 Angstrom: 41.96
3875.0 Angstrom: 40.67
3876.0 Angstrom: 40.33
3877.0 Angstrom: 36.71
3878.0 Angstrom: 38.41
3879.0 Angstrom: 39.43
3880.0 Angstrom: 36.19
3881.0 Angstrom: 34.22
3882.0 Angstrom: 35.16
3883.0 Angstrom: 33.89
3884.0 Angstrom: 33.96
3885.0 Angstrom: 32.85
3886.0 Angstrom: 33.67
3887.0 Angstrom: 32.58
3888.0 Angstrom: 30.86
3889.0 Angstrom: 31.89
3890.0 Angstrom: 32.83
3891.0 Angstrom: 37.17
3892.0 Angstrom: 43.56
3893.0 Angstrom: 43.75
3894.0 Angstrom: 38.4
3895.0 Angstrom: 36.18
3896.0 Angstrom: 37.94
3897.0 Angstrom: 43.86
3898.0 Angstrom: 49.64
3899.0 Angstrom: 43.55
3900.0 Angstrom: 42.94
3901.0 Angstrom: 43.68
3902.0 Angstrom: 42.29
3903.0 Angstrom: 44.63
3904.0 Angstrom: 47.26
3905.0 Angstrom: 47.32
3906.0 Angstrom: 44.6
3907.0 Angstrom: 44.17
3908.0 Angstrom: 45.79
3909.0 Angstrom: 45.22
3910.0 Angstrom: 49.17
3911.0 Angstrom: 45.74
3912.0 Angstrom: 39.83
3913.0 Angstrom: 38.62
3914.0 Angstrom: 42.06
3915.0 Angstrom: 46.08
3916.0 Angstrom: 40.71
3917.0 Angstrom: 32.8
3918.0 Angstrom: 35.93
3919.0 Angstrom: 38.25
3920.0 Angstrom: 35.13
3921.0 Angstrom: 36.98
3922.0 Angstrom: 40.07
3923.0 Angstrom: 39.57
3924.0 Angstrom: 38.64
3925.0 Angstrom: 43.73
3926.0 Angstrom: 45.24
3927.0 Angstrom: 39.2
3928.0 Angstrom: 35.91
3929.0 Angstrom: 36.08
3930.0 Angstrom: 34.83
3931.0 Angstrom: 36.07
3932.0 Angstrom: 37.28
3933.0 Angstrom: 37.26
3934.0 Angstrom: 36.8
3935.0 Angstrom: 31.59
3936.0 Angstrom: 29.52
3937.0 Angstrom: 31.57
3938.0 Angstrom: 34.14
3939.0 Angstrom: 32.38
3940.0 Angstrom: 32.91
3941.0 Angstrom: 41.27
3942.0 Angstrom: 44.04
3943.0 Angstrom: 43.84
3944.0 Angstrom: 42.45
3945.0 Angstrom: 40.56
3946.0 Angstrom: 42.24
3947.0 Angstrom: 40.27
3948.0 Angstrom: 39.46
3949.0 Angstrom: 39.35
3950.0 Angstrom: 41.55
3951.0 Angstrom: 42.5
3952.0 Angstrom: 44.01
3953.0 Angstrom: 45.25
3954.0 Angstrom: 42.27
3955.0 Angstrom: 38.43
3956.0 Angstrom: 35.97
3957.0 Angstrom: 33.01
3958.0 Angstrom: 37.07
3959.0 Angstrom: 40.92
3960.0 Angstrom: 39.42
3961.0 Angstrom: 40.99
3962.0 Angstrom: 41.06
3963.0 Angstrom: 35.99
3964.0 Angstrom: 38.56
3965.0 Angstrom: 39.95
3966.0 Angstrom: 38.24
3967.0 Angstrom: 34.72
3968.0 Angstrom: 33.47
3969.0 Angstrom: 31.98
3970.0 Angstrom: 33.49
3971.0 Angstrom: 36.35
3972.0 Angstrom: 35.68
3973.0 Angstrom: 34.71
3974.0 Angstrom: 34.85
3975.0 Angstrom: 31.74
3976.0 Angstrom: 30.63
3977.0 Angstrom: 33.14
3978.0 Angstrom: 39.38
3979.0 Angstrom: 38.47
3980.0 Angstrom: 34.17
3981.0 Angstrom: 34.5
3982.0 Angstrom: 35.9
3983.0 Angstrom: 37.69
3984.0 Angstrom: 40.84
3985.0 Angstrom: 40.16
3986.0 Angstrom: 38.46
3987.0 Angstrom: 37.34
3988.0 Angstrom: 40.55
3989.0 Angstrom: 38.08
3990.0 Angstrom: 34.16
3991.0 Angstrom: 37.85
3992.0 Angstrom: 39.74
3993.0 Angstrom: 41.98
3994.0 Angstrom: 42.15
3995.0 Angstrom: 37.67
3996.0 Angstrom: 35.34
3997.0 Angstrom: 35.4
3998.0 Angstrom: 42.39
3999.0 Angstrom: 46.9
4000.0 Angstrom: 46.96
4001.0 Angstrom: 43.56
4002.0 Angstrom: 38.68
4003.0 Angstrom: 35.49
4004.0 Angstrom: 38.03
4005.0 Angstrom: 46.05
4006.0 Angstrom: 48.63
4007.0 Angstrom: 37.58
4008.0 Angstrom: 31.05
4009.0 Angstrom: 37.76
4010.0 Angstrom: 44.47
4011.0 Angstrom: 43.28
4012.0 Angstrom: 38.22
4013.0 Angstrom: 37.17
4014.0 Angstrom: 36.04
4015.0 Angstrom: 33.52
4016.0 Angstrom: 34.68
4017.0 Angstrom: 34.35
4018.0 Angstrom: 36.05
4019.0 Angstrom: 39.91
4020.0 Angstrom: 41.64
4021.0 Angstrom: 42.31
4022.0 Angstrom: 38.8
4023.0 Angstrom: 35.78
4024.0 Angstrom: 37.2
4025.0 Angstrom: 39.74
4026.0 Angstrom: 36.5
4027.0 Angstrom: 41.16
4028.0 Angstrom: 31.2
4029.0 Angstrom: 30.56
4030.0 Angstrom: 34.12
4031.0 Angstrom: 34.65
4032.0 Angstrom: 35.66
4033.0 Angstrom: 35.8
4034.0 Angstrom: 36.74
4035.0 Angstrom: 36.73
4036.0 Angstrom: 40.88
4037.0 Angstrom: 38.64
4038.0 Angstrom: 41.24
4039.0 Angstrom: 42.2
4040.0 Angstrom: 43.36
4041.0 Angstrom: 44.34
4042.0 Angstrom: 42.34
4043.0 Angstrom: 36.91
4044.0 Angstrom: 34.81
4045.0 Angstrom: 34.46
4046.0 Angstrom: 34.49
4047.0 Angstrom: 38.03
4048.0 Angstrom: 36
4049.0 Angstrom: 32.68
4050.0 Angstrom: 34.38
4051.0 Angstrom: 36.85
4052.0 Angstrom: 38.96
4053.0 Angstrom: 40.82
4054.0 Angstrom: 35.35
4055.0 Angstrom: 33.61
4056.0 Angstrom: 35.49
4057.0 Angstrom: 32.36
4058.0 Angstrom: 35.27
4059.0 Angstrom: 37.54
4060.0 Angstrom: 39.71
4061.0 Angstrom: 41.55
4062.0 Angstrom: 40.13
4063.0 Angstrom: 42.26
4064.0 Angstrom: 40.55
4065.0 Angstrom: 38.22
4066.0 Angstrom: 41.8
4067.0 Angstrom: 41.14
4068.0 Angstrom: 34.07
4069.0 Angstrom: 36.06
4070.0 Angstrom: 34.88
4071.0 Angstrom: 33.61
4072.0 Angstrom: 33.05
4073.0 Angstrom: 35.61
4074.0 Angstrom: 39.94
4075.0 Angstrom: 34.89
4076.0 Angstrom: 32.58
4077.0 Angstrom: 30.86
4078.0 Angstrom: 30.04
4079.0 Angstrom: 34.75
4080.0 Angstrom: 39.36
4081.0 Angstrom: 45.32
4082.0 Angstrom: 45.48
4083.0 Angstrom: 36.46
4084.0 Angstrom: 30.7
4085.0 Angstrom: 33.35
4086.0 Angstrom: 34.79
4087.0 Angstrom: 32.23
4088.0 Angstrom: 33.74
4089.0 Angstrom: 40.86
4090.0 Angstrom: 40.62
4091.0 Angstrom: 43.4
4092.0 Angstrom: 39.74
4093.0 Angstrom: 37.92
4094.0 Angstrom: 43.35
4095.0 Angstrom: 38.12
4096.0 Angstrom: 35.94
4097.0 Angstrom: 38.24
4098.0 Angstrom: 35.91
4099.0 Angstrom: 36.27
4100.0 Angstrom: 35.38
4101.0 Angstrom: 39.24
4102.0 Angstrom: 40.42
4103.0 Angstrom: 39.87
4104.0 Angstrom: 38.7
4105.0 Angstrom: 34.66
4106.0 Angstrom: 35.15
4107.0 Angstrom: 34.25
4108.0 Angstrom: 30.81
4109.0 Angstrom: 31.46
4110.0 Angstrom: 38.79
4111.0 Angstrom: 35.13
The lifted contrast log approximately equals 3.64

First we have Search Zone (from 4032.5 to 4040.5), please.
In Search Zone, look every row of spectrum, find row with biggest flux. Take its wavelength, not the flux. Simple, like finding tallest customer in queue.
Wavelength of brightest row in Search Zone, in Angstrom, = 4040.0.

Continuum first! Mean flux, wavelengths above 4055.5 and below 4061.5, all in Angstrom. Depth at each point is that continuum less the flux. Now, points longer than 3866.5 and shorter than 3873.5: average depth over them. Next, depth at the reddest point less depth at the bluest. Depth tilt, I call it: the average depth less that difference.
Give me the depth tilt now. -13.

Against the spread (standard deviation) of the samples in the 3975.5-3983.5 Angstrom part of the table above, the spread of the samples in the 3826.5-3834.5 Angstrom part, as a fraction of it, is 0.9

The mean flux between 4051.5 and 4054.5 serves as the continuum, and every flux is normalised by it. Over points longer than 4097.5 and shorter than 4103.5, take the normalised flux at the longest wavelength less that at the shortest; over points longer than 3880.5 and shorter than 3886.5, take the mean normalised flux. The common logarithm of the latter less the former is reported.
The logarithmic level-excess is -0.107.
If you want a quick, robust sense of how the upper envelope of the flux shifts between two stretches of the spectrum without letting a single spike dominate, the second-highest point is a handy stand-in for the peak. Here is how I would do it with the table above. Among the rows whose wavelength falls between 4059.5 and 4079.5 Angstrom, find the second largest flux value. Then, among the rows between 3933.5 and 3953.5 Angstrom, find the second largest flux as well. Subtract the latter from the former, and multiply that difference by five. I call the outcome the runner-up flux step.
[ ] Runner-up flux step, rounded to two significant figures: -11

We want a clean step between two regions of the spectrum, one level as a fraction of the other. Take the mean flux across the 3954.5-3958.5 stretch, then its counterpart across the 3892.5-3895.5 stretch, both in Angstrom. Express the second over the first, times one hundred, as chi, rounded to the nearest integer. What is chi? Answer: 109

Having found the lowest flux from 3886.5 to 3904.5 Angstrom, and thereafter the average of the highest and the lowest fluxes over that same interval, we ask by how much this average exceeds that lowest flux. 9.4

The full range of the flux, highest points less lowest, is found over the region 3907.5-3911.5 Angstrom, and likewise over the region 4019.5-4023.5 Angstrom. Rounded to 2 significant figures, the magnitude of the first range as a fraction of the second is 0.60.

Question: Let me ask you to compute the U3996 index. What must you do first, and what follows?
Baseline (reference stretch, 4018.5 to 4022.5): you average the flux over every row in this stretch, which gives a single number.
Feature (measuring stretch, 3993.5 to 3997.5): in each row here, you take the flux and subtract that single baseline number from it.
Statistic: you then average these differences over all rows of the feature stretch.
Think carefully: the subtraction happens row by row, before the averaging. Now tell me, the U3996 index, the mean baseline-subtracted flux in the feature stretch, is -3.0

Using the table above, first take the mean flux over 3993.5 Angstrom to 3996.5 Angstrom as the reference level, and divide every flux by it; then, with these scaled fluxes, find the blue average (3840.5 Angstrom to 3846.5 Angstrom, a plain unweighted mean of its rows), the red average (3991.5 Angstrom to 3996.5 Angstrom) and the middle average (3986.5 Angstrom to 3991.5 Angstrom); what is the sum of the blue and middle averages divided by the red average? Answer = 2.0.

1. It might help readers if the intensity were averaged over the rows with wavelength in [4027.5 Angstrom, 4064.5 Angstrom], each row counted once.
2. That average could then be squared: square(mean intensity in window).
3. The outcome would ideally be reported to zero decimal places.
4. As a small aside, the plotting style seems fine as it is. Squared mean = 1392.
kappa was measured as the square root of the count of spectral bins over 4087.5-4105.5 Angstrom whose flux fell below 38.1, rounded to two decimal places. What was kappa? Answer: 2.65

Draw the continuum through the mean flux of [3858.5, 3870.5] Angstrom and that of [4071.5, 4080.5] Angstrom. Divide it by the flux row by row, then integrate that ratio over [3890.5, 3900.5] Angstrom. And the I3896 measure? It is 10.0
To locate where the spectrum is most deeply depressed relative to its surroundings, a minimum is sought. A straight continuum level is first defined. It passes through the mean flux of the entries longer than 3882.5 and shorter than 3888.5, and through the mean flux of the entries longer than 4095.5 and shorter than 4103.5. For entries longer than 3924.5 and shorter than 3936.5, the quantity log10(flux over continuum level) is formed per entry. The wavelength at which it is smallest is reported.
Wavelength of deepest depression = 3936.0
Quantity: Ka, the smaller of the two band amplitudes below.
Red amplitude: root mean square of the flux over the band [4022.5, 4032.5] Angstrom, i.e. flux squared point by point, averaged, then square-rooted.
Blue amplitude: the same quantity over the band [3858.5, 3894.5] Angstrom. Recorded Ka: 35.8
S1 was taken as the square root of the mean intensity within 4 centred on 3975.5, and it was 5.7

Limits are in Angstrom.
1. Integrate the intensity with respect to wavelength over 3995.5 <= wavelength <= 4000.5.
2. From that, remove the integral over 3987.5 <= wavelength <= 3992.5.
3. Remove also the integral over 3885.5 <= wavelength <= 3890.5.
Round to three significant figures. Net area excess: -145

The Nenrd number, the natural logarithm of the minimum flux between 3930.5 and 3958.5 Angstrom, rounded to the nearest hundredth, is 3.39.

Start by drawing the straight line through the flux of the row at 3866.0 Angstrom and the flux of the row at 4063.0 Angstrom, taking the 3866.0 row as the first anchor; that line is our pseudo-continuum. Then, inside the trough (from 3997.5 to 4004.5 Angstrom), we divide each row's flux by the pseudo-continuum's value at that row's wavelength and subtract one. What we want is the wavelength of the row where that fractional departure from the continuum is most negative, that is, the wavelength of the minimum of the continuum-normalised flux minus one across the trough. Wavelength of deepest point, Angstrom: 4003.0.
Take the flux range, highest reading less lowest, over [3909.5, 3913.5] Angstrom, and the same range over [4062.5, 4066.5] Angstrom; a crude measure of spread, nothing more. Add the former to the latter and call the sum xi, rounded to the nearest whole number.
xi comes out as 15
